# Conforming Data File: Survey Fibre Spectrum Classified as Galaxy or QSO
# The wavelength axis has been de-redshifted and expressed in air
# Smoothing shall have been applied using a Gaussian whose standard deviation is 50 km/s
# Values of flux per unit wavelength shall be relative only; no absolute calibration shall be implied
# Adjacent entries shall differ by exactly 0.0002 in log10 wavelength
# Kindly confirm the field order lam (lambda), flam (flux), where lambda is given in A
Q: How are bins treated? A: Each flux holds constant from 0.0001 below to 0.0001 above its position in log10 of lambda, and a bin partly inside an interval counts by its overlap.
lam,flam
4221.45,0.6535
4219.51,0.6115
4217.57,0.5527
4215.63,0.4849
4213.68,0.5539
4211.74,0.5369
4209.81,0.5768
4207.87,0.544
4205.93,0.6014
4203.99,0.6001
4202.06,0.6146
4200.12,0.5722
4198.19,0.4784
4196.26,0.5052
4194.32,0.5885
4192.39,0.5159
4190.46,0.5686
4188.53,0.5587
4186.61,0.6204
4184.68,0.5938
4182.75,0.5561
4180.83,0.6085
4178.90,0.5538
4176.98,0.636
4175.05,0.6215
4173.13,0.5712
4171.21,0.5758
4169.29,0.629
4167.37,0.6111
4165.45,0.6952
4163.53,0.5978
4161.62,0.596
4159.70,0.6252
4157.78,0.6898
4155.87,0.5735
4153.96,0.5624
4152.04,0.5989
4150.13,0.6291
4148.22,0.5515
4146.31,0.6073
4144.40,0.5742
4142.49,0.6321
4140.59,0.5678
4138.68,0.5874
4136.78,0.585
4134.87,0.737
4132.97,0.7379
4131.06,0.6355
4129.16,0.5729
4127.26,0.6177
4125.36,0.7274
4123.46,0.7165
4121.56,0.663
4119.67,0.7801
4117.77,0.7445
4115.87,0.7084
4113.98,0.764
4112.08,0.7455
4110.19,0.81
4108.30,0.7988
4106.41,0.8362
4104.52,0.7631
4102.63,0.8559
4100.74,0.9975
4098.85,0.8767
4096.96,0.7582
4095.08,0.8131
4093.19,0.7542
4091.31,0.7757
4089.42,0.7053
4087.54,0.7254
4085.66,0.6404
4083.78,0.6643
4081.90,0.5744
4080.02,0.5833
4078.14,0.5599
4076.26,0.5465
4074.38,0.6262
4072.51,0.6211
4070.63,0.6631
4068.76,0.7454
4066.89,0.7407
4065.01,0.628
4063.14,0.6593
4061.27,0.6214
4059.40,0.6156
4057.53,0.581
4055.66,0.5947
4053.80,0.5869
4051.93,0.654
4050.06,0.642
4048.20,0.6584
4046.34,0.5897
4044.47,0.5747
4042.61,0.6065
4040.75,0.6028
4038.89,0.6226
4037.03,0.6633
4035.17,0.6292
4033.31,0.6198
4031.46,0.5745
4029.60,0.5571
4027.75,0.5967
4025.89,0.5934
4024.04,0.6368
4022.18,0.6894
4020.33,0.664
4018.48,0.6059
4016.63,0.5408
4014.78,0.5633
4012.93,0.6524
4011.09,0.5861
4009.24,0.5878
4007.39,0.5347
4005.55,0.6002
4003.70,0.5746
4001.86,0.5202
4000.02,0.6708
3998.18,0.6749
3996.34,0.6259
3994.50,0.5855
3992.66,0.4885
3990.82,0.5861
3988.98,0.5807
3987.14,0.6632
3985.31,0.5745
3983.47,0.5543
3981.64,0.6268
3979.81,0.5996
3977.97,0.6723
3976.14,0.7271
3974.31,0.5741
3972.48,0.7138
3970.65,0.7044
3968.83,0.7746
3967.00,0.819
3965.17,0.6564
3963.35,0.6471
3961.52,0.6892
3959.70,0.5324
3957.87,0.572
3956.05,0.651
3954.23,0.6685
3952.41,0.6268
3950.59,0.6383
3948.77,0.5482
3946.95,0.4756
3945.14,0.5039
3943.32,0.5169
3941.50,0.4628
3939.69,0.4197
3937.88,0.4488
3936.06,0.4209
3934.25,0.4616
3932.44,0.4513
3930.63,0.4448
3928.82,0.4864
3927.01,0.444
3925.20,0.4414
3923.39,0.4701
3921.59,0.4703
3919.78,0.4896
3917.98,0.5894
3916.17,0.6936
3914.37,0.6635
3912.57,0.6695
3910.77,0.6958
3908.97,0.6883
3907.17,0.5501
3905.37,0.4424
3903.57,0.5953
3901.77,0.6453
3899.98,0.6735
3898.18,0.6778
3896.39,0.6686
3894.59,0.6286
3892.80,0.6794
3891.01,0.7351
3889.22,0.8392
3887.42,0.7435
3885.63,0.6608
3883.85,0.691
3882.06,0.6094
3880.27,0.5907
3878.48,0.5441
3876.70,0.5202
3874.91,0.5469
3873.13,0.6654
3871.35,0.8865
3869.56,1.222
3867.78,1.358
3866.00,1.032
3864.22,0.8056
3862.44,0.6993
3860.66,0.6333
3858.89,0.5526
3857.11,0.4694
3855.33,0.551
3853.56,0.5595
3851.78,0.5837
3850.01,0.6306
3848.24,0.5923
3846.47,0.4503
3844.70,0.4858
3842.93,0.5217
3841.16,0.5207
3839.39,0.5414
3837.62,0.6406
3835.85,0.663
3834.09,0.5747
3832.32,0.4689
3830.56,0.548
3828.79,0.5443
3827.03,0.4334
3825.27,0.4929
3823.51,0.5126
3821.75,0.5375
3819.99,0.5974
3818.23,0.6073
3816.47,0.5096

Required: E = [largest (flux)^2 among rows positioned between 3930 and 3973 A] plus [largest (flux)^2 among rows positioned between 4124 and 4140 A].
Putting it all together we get 1.22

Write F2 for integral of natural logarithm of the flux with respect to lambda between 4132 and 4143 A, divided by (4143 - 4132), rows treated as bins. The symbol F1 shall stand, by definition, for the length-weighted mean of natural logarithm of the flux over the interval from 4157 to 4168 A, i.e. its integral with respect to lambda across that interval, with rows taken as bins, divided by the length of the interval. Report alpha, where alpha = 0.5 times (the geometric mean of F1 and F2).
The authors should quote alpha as 0.226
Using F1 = -0.45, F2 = -0.45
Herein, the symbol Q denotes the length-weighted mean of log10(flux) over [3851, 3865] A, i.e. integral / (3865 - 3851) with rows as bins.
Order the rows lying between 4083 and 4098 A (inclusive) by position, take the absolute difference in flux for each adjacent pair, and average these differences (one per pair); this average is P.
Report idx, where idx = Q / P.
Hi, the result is -4.7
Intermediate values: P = 0.048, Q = -0.223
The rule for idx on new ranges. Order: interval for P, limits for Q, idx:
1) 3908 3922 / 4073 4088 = -5.1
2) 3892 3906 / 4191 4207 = -5.3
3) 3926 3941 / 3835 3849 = -9.2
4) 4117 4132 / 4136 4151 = -3.7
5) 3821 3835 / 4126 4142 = -3.5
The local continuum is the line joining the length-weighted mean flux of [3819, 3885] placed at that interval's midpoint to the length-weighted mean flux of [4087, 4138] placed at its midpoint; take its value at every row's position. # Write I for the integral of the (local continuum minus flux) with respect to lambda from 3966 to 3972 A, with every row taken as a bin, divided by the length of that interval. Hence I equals -0.08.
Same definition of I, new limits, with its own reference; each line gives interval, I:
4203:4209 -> 0.21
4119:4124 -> 0.03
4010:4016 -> 0.11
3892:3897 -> -0.01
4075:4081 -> 0.17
